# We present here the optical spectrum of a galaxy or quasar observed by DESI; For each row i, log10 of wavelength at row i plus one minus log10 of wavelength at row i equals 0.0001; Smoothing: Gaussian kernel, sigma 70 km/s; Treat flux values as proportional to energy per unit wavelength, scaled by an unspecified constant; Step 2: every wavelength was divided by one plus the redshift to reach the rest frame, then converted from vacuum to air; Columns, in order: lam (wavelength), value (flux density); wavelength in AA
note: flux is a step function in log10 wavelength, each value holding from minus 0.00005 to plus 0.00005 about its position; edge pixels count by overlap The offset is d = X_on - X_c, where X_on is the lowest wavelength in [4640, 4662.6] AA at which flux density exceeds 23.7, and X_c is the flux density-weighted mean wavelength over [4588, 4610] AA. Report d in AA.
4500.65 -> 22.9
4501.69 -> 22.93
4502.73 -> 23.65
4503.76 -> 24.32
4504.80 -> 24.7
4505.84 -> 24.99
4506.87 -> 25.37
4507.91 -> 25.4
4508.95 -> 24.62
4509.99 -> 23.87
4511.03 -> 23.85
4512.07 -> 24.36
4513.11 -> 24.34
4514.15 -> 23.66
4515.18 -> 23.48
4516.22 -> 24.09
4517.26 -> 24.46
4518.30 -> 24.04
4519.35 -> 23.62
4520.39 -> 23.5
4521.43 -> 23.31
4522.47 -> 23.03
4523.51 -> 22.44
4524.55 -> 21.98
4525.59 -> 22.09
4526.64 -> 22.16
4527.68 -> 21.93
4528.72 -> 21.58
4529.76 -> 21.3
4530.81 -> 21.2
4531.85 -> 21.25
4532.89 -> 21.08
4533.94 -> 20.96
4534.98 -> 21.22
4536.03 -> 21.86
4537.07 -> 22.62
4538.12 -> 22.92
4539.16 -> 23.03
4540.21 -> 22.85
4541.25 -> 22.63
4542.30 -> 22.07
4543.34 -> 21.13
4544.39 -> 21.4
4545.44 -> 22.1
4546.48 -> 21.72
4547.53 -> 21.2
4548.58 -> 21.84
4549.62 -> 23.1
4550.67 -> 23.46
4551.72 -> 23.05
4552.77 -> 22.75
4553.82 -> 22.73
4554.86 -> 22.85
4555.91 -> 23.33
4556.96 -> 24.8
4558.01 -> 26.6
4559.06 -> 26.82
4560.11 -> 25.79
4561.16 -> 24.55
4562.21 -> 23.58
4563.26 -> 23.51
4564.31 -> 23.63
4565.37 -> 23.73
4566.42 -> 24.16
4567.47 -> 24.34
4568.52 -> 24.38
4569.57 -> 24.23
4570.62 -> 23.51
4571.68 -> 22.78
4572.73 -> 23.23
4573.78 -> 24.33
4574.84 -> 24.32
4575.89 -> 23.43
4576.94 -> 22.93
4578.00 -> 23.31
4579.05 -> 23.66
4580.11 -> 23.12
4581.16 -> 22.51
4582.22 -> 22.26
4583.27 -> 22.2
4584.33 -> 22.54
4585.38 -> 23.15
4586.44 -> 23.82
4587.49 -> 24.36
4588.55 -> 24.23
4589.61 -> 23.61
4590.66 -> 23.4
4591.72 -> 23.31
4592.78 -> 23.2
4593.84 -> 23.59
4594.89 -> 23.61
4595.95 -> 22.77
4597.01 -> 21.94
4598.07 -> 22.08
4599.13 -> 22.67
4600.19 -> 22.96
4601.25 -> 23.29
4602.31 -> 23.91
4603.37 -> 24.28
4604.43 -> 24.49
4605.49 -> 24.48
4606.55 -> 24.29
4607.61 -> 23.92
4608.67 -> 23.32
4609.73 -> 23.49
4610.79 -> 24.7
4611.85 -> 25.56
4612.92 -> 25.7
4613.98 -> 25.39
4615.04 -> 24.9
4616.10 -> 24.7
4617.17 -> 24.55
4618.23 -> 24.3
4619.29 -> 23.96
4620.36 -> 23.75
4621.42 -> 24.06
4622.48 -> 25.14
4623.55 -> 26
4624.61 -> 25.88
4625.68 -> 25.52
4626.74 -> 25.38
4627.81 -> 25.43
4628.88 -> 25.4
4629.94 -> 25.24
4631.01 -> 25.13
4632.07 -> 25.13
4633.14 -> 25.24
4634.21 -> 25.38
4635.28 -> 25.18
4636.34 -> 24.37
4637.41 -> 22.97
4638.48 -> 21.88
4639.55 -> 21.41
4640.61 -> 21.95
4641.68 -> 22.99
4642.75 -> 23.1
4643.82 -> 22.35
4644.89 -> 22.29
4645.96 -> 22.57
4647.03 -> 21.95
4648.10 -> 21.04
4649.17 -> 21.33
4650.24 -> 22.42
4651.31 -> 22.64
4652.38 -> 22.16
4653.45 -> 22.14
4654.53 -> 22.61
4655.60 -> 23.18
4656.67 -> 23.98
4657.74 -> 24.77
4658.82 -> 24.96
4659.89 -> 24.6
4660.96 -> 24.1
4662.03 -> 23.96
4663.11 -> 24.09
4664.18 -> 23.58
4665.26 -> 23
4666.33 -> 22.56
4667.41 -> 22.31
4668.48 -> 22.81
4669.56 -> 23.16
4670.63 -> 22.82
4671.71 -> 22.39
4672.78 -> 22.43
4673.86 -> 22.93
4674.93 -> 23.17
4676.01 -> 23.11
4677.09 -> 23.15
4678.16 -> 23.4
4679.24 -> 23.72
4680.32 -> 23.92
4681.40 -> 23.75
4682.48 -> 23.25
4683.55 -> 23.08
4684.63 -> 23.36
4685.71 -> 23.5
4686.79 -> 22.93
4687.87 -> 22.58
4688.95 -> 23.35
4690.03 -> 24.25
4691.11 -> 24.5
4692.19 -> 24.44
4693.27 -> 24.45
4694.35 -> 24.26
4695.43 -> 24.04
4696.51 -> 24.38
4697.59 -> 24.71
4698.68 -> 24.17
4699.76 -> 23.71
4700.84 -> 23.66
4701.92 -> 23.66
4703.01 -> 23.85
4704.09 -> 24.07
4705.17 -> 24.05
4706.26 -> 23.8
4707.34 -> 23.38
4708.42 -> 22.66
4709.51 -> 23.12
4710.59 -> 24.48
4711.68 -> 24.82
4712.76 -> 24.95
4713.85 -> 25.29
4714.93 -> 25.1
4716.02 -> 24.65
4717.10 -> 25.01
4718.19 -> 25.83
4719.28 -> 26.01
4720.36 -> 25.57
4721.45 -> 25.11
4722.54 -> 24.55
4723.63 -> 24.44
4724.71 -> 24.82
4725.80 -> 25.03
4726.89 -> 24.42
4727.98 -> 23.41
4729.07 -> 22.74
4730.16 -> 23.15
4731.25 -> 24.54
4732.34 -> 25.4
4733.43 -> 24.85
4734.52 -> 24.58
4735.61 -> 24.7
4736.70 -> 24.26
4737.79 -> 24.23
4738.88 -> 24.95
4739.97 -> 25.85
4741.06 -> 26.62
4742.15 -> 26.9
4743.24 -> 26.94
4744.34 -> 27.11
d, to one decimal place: 57.5 AA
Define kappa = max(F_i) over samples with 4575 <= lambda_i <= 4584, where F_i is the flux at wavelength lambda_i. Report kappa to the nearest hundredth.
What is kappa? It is 23.66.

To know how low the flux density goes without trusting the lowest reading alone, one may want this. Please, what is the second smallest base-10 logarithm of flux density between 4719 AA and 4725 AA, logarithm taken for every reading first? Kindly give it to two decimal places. 1.39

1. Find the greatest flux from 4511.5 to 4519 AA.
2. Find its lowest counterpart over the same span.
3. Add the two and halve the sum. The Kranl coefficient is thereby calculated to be 24.0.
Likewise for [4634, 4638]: 24.2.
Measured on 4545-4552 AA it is 22.3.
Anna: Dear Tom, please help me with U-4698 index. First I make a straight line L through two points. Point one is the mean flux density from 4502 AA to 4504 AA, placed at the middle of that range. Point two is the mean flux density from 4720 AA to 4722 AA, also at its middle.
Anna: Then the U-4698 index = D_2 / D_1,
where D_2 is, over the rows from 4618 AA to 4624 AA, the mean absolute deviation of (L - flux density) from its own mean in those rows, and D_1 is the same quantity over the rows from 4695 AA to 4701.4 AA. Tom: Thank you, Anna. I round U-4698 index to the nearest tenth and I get 2.2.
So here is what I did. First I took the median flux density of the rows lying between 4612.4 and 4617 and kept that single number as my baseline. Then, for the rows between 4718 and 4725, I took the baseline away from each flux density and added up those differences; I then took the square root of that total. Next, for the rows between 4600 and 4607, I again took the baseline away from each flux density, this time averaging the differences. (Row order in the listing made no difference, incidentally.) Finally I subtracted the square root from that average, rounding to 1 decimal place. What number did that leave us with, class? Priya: -1.7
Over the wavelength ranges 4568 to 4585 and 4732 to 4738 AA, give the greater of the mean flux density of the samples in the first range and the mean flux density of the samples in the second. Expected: 24.7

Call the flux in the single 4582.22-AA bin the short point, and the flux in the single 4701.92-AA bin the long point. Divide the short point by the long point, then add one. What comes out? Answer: 1.94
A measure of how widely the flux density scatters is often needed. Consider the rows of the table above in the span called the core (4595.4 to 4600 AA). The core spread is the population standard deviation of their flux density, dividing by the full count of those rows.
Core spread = 0.36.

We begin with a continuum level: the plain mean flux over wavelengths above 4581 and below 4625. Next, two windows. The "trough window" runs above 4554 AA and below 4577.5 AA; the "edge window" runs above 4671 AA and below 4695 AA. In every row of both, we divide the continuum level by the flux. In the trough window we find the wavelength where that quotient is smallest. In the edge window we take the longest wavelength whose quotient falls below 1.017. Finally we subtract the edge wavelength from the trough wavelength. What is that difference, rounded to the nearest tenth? -135.3 AA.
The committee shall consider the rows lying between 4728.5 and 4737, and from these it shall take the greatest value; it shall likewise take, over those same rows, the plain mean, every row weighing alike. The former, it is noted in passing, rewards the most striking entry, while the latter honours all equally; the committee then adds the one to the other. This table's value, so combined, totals 49.7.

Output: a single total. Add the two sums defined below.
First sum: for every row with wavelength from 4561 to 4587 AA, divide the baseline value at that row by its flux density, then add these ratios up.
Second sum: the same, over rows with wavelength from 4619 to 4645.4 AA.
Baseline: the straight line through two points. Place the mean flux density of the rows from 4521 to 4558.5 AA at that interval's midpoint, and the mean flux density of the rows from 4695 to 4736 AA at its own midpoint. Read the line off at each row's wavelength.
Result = 48.5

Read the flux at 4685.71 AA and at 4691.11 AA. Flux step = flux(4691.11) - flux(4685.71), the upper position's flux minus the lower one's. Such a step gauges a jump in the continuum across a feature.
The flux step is 1.0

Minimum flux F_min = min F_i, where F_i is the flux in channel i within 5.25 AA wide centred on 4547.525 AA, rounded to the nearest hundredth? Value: 21.20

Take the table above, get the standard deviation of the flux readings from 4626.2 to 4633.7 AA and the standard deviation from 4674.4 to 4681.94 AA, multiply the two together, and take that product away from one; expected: 0.96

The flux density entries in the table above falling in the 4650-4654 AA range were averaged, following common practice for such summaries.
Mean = 22.3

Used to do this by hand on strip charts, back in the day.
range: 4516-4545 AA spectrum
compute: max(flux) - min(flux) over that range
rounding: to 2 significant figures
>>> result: 3.5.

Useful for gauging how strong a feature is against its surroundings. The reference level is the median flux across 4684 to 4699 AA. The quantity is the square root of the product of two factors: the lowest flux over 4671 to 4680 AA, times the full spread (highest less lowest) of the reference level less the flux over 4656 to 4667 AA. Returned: 7.3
